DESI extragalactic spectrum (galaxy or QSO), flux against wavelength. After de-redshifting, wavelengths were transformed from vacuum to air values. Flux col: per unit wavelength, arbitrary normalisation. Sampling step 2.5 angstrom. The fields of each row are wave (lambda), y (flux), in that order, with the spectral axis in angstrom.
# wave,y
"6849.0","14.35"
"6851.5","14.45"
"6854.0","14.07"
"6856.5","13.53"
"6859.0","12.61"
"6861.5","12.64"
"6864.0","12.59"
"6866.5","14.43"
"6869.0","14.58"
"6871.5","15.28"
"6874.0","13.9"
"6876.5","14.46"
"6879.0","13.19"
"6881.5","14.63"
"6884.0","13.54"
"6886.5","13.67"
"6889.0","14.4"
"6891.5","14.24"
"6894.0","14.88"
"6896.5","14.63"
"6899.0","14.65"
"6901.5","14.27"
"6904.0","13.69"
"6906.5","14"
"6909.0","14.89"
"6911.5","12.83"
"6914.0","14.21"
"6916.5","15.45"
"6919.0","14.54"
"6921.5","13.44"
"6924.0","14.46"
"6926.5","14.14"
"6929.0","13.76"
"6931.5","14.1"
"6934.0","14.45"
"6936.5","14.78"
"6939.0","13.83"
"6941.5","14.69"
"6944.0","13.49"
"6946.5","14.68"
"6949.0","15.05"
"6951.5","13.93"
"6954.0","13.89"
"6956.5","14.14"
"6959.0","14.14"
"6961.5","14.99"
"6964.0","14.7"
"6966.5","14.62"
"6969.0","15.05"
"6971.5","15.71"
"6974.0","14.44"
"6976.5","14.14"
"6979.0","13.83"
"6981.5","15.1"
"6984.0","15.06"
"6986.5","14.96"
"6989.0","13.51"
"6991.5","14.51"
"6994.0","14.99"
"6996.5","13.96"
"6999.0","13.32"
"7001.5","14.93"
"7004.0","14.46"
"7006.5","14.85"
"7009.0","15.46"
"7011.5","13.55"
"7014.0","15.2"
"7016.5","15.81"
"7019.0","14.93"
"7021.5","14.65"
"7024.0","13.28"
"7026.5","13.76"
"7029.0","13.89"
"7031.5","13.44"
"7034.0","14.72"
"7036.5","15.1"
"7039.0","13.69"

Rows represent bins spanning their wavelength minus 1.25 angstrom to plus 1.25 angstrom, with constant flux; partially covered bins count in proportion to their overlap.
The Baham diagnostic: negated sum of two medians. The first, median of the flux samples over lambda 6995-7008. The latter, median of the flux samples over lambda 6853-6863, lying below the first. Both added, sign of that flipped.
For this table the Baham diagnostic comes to -27.5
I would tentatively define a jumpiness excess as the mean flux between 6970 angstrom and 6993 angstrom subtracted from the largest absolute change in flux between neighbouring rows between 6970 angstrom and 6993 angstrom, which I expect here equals -13.1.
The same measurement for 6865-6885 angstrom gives -12.8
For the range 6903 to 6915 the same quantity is -11.9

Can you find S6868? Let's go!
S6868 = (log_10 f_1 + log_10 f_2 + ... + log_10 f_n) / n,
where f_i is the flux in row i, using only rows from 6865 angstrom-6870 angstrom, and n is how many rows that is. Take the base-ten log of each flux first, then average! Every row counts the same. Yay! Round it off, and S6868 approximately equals 1.16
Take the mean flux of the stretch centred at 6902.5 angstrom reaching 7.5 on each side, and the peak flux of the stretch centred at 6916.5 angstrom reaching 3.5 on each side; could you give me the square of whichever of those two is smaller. 206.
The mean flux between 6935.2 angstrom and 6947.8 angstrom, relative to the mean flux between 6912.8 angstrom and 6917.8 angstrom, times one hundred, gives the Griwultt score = 96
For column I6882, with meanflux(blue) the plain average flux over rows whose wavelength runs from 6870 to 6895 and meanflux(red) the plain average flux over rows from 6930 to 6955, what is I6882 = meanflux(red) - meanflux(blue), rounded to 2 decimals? 0.07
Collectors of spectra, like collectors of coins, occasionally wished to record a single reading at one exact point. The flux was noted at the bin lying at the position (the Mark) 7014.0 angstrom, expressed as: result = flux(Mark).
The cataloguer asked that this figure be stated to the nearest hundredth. 15.20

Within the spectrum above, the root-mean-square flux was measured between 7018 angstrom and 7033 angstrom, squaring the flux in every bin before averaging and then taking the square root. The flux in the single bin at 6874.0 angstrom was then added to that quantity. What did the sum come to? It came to 27.90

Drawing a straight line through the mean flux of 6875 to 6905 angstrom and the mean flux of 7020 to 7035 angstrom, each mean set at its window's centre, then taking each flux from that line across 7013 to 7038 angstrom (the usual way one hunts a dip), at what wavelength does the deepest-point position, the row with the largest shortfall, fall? 7024.0 angstrom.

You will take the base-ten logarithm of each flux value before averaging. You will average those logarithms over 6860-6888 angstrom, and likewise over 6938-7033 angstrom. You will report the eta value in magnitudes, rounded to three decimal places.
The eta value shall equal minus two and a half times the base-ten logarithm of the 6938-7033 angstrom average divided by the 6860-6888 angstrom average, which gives -0.016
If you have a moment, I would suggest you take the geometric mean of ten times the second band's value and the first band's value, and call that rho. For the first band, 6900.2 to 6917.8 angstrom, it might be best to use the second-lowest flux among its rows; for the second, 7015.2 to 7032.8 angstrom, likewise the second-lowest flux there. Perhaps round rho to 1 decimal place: 42.9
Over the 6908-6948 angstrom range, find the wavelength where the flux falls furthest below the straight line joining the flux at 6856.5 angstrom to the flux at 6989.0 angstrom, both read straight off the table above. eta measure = 6911.5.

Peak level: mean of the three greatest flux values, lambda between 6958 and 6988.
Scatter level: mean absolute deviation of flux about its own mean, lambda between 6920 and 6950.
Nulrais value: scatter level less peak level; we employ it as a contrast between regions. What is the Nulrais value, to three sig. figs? -14.8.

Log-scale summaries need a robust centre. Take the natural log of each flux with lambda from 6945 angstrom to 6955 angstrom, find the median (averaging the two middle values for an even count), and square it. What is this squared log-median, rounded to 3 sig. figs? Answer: 7.08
